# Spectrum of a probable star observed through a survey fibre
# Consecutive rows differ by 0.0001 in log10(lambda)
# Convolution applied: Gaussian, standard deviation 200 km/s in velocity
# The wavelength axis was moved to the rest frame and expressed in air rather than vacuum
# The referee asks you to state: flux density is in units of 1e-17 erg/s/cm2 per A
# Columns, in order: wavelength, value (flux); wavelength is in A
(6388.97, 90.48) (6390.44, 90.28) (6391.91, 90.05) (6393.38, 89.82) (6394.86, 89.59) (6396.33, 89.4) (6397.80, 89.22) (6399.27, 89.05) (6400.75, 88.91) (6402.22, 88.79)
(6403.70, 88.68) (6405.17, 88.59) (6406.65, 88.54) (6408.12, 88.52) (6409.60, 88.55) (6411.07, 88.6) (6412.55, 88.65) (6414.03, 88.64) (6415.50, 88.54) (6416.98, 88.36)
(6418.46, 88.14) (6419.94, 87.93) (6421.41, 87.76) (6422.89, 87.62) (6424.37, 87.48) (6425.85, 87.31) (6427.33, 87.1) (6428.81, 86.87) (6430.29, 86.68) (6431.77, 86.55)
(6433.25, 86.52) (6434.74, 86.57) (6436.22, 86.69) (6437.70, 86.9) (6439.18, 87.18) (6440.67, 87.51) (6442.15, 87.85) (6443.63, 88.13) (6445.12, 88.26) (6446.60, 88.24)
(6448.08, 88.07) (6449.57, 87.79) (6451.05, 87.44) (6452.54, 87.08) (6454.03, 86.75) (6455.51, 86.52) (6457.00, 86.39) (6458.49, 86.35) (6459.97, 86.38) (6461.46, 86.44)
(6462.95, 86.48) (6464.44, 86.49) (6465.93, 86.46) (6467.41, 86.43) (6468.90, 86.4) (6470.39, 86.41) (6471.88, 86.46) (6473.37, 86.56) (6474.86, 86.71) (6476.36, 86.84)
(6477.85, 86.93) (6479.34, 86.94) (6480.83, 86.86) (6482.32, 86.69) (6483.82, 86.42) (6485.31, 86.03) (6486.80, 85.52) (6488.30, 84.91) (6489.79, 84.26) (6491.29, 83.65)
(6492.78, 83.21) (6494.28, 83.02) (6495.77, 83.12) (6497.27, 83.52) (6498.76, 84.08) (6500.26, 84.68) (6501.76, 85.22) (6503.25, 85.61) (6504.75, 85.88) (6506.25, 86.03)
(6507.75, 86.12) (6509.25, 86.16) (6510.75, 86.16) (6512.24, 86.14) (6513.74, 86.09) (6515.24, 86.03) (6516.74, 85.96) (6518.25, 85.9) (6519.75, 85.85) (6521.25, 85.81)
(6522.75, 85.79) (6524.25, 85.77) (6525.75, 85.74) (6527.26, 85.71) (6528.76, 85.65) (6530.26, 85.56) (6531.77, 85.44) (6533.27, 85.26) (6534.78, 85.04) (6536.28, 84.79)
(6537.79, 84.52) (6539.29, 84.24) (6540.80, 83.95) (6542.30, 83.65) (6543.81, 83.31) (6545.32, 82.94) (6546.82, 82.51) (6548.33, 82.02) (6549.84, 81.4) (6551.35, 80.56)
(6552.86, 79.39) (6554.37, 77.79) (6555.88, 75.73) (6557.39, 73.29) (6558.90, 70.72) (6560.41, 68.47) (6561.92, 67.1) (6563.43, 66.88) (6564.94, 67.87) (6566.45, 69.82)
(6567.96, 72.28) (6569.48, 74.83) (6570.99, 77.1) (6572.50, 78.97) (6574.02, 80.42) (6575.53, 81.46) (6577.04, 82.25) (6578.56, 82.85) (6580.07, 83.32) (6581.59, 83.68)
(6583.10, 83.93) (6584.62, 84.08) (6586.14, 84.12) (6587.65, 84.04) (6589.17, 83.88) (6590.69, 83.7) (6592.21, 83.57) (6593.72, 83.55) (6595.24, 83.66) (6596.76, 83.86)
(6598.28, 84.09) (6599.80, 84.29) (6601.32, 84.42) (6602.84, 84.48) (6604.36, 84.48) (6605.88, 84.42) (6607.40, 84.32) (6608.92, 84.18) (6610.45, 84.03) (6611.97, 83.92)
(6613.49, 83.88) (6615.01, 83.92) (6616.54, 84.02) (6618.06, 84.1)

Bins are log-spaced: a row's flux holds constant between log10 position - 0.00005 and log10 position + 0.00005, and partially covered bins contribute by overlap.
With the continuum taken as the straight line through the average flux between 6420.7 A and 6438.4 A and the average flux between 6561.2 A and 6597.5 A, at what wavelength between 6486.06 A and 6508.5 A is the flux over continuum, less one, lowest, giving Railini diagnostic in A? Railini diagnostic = 6494.28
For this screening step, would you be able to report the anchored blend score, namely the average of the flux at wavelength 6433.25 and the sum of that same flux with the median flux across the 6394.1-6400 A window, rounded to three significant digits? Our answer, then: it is 131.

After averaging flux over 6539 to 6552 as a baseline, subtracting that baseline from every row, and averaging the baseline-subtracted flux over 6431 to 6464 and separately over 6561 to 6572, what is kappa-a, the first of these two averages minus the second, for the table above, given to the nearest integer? 16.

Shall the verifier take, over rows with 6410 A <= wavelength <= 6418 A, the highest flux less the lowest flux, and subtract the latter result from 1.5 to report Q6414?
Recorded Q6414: 1.2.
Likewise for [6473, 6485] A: 1.0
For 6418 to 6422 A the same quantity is 1.1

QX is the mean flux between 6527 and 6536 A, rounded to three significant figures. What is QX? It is 85.4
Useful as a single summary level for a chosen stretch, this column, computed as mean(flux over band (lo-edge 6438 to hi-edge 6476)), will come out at 87.0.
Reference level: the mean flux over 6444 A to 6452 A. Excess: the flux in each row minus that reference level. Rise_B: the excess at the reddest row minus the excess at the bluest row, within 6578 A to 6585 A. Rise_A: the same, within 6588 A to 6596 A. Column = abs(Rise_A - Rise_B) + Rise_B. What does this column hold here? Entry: 2.7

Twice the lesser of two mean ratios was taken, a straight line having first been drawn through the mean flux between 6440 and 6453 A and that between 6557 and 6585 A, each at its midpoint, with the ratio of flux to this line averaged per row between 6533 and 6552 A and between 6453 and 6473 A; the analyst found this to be 2.00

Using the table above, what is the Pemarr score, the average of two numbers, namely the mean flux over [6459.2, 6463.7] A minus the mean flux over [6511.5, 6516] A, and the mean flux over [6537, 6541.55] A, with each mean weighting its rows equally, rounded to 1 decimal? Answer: 42.3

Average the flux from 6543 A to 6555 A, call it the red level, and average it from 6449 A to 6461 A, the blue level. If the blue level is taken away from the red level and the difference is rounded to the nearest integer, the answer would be -6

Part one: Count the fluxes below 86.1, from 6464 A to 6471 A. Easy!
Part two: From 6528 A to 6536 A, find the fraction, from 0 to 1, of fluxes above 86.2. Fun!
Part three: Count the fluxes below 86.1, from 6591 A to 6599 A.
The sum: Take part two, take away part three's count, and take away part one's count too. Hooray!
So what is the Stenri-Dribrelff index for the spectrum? -5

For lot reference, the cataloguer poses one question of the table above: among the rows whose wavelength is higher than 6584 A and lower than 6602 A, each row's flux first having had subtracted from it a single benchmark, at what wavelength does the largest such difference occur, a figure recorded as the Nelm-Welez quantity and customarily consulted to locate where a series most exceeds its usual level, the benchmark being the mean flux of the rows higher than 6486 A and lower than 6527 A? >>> 6601.32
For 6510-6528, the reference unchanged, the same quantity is 6510.75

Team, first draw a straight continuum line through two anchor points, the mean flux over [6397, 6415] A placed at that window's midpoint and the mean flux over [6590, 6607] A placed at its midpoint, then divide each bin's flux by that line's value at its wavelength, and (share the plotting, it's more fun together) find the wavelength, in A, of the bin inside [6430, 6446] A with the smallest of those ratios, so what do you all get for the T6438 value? 6431.77 A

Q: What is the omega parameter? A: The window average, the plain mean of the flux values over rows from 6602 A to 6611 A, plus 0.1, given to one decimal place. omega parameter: 84.4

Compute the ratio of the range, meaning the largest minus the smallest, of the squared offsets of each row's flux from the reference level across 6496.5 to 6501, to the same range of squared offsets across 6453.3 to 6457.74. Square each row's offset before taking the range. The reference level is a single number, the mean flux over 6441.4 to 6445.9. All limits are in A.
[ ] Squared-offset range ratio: 8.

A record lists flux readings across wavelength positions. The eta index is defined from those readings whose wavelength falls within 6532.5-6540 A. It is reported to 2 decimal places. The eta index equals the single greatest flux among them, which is 85.26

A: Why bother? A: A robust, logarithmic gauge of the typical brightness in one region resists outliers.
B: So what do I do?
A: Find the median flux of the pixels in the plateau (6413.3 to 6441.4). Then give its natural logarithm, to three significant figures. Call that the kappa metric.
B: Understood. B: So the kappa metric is 4.47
